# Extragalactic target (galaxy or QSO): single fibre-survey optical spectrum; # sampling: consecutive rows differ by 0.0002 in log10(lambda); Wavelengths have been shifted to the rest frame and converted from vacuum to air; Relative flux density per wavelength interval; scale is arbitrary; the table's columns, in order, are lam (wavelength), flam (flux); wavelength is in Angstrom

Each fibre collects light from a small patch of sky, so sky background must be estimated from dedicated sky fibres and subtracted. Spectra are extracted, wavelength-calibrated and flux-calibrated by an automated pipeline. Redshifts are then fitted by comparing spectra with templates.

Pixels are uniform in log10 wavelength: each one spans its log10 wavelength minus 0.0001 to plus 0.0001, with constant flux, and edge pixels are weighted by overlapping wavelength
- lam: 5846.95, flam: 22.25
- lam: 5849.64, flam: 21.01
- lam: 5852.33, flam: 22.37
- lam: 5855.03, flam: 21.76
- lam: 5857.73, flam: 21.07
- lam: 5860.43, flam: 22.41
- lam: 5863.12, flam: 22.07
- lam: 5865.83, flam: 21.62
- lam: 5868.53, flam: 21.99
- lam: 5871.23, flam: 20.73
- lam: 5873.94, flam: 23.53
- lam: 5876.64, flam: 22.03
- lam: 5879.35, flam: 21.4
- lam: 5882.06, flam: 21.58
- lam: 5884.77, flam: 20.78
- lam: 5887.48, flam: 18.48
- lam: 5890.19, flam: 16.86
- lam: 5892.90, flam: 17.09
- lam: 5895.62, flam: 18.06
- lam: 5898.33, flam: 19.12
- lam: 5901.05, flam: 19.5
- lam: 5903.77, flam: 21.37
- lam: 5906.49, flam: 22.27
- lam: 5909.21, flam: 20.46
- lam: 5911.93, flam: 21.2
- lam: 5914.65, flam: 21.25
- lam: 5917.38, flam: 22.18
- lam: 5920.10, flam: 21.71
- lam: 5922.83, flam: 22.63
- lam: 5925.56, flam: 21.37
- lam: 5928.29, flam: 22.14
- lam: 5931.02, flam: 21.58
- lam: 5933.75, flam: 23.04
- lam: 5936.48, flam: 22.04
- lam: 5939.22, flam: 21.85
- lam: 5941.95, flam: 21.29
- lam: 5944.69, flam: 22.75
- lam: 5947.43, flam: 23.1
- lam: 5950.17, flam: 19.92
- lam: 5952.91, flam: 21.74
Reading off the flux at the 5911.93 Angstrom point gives 21.2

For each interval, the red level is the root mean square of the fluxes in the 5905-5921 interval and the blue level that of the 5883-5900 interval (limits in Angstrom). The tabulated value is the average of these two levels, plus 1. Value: 21.0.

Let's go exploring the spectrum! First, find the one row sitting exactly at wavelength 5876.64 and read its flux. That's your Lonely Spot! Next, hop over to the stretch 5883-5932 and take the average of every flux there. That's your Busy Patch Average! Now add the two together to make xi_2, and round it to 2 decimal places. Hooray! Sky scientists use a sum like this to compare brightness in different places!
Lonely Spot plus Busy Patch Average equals 42.48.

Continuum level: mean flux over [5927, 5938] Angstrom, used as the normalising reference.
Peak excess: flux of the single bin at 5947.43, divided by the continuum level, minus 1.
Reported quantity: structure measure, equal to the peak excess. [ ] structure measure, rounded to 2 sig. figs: 0.041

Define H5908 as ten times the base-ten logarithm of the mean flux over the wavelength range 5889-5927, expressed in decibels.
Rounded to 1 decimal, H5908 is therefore 13.1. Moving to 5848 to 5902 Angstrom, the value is 13.2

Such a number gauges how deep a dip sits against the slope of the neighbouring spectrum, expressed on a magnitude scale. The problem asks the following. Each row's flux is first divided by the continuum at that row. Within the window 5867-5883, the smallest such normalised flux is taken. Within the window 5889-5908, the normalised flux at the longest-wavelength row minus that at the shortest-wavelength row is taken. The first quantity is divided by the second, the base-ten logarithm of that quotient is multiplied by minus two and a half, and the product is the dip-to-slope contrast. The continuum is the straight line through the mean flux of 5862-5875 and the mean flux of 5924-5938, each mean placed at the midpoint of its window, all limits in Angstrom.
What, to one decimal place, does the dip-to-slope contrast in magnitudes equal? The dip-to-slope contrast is -1.5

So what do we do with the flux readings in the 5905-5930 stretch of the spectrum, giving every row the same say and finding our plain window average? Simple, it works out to 21.7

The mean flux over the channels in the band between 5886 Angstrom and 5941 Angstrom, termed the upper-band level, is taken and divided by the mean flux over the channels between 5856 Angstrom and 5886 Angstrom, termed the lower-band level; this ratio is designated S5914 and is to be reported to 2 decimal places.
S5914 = 0.95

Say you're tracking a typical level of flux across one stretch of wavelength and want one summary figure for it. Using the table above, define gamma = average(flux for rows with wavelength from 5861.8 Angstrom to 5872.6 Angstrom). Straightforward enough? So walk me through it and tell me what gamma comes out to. 21.6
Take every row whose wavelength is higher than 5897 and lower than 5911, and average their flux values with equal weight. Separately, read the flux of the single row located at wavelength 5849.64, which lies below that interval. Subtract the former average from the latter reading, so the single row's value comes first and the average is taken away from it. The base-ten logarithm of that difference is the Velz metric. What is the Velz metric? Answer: -0.3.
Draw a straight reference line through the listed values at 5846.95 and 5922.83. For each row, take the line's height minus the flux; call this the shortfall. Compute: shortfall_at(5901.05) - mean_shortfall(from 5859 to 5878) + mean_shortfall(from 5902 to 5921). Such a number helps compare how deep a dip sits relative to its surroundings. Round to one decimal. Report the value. 3.8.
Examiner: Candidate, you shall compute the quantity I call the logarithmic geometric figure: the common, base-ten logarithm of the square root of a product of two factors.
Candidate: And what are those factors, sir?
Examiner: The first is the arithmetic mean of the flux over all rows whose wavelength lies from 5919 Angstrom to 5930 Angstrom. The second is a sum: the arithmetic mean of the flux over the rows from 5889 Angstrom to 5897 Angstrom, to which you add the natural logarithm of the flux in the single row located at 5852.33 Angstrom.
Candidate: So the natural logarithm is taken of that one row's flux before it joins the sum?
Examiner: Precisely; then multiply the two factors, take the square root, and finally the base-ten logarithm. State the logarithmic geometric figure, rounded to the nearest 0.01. 1.33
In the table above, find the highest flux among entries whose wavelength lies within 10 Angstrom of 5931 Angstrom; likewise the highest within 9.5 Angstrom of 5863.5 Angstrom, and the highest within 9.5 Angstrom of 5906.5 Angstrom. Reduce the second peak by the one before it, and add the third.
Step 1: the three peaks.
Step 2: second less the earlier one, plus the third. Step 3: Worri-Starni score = 21.6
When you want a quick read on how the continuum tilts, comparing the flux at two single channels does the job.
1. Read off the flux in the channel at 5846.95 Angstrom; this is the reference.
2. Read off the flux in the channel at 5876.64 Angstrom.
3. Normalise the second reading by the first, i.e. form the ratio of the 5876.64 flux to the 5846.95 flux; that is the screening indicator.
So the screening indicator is 0.990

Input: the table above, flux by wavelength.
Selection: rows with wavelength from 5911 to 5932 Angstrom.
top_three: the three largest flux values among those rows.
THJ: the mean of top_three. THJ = 22.3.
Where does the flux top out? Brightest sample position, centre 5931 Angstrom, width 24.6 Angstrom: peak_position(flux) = 5933.75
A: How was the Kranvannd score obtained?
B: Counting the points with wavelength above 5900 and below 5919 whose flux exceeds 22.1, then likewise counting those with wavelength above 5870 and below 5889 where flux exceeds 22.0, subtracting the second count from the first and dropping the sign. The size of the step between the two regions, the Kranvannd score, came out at 0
